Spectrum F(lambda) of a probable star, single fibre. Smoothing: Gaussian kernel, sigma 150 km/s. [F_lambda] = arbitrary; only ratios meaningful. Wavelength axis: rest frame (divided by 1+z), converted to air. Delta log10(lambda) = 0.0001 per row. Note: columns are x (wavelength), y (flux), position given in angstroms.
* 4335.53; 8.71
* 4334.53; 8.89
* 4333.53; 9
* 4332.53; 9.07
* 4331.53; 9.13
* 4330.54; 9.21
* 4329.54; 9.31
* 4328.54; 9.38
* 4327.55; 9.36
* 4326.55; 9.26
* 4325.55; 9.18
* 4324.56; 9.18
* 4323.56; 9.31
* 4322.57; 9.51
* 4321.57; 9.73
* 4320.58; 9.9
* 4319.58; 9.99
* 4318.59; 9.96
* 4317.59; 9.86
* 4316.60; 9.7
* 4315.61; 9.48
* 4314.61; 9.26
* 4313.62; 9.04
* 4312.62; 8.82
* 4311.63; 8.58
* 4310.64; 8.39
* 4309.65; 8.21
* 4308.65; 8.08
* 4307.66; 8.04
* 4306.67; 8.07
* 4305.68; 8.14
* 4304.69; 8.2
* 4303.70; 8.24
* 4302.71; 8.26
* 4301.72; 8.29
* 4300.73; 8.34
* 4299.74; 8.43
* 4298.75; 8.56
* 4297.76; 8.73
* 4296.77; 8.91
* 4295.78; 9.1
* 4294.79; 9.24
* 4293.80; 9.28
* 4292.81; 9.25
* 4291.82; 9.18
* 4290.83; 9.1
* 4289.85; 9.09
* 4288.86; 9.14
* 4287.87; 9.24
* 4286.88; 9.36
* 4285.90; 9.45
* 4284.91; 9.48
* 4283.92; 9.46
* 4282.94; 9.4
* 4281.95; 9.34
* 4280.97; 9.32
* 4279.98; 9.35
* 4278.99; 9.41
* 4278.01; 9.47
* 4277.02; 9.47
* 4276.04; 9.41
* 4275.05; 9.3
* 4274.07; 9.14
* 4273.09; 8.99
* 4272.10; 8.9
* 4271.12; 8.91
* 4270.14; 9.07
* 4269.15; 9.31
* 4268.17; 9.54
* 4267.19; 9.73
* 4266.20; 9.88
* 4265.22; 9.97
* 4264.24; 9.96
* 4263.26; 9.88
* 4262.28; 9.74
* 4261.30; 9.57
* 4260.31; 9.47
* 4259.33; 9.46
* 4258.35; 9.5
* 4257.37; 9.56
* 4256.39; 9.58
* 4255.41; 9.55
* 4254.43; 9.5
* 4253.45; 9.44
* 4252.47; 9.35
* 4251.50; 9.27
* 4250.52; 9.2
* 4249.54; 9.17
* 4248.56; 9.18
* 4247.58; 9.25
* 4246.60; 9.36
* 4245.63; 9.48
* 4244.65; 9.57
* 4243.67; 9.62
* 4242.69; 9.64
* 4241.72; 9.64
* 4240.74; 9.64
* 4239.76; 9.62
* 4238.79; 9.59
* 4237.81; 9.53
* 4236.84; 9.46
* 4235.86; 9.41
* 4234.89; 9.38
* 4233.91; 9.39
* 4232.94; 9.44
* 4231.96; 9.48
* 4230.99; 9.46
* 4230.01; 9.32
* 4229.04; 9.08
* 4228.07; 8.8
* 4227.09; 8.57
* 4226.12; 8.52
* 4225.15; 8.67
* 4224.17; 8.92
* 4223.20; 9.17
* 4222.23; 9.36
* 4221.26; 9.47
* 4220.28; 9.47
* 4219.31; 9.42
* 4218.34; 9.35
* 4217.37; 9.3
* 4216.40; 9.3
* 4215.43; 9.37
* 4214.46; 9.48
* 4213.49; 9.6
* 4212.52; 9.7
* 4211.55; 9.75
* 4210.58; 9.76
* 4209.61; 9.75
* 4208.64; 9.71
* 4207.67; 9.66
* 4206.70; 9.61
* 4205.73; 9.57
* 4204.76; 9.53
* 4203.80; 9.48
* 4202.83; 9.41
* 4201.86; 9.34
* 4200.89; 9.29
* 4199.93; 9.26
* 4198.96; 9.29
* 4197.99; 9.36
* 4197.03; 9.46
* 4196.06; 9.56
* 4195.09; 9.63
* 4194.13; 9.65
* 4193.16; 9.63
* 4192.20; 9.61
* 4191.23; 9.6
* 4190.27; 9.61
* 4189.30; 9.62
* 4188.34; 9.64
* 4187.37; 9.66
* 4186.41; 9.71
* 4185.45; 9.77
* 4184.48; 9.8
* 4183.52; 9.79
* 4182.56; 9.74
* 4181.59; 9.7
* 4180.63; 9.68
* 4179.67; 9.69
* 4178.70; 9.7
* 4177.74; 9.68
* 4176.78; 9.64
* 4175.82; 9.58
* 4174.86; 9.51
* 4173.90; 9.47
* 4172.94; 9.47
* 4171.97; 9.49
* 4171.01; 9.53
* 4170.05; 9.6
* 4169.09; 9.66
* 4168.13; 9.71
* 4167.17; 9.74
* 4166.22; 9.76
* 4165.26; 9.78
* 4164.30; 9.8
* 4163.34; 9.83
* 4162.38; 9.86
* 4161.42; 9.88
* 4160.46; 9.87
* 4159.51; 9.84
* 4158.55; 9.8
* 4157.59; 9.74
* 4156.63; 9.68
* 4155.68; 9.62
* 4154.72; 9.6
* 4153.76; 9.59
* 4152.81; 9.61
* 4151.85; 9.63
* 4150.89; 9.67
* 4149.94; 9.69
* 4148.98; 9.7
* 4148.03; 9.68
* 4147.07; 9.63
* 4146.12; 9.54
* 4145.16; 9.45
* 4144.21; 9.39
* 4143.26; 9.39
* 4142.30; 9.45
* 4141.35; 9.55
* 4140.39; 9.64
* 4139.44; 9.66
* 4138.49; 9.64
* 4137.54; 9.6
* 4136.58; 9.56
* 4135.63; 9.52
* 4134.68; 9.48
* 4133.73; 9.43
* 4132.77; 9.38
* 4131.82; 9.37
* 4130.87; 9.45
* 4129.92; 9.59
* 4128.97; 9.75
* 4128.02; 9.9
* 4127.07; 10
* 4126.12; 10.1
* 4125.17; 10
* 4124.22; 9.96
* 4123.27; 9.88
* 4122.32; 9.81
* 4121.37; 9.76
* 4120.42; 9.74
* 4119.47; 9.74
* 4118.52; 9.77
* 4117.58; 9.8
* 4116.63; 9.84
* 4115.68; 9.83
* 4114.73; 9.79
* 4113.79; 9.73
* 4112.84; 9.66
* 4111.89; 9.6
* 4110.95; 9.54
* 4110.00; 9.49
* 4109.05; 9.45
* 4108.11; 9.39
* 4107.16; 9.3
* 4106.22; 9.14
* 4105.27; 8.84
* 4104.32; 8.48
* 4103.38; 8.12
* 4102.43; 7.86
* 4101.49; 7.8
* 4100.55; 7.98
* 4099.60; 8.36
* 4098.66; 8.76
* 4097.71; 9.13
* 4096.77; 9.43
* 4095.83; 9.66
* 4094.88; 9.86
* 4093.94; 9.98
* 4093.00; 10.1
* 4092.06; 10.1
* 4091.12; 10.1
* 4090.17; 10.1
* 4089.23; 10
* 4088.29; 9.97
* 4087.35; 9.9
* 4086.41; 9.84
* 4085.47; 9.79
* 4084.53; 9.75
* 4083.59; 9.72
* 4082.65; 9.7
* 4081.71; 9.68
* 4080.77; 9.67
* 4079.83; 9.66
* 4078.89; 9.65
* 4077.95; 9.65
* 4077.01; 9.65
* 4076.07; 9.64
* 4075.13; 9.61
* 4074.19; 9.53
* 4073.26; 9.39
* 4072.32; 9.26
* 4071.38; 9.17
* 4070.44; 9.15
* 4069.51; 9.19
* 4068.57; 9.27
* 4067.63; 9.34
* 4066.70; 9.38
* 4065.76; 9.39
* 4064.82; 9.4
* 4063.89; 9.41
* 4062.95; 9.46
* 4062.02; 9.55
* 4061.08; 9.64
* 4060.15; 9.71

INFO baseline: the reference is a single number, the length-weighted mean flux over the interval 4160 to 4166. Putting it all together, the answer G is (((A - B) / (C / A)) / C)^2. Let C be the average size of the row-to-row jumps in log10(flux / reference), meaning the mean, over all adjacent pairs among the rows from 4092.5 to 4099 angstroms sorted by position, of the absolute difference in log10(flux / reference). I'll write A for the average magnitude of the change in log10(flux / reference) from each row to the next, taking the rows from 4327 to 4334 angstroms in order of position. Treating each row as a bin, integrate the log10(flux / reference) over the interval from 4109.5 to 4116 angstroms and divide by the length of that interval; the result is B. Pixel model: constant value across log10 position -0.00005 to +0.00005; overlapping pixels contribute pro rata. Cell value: 0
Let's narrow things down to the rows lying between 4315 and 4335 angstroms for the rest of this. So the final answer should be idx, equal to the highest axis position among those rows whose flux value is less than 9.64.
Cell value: 4334.53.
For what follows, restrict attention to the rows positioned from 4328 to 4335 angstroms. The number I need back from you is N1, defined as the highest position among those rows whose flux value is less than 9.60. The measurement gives 4334.53 angstroms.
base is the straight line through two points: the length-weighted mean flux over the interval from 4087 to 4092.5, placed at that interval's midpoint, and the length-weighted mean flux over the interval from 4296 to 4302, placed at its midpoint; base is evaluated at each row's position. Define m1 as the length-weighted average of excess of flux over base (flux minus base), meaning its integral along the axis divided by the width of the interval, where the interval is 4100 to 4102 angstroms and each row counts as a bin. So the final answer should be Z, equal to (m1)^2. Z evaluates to 4.19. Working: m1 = -2.0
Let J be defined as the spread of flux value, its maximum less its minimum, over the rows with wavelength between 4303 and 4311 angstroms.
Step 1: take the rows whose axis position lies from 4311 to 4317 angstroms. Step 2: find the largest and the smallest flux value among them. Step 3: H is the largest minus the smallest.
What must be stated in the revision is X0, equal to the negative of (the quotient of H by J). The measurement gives -3.2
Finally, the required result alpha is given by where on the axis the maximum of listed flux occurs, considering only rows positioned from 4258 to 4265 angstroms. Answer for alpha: 4264.24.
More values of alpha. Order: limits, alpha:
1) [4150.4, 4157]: 4156.63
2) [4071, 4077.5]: 4077.01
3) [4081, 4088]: 4087.35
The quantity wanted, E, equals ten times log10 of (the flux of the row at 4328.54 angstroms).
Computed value 9.722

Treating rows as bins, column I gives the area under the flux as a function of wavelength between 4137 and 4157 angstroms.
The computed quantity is 192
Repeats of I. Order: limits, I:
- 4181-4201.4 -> 196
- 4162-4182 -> 193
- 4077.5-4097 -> 192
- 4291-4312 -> 180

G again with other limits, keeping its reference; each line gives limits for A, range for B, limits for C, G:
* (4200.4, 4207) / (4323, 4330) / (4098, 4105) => 0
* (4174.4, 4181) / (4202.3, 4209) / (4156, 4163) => 61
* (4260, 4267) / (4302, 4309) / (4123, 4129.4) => 472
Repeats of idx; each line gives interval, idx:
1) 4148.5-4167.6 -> 4155.68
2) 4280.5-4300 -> 4299.74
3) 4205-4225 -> 4224.17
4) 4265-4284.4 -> 4283.92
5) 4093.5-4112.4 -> 4111.89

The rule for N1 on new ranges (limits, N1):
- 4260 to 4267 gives 4261.30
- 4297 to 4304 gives 4303.70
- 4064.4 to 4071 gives 4070.44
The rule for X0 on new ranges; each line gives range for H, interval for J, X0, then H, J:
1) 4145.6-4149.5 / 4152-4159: -0.8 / 0.16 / 0.21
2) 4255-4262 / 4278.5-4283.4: -1.3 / 0.12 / 0.09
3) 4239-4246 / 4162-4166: -2.0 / 0.16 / 0.08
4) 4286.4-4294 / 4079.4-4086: -2.1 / 0.27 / 0.13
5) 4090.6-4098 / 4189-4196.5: -10.8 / 0.97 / 0.09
